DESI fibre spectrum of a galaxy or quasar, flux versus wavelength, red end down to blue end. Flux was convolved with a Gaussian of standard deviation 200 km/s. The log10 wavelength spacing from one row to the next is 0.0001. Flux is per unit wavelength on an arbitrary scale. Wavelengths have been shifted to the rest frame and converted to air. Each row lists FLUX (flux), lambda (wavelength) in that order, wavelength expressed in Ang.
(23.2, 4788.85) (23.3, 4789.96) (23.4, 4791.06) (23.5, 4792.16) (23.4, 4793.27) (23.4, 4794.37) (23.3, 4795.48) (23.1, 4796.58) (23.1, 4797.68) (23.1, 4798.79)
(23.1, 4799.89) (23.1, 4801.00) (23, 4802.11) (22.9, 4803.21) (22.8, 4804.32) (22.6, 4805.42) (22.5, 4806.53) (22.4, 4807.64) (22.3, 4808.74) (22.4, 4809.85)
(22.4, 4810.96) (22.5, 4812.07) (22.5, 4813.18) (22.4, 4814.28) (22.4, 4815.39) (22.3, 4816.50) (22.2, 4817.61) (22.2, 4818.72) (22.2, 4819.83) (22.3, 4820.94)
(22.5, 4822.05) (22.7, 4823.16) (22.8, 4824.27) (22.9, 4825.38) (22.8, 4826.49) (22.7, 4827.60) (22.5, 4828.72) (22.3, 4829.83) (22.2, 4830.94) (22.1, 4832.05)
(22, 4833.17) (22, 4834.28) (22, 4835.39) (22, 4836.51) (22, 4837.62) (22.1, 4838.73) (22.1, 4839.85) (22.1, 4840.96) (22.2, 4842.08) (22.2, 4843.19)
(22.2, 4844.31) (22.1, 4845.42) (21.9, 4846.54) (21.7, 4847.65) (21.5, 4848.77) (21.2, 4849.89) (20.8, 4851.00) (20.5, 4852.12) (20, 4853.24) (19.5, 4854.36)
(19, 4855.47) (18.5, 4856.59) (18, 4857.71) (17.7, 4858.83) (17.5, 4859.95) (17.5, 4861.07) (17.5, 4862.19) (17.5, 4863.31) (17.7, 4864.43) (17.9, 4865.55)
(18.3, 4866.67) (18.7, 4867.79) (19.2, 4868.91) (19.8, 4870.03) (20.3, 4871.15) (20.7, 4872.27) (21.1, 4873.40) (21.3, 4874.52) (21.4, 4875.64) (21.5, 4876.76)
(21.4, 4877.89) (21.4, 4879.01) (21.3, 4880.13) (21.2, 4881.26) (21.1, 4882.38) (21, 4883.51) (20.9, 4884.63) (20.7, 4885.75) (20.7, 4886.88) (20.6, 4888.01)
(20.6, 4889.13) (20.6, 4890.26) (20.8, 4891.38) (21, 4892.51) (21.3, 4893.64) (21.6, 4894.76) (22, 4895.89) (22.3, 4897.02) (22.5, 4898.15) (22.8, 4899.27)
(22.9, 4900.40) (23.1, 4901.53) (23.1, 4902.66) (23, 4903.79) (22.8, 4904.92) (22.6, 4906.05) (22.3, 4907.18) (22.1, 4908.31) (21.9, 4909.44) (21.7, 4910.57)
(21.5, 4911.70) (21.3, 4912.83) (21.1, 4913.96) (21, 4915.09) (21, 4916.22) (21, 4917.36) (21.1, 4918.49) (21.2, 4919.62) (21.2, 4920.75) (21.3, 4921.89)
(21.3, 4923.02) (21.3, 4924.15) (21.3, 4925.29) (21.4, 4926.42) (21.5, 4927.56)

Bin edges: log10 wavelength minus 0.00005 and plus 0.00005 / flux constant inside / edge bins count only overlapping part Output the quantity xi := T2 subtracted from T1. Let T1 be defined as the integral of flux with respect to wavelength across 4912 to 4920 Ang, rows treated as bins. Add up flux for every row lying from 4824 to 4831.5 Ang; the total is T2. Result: 11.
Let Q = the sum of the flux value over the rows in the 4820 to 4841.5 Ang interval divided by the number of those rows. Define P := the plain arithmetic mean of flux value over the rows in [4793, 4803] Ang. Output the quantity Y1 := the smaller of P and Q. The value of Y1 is 22.3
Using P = 23.2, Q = 22.3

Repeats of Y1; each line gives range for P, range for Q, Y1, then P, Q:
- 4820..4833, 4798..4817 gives 22.5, 22.5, 22.6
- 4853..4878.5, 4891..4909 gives 19.2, 19.2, 22.3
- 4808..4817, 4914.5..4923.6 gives 21.1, 22.4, 21.1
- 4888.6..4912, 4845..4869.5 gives 19.3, 22.0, 19.3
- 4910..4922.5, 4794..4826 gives 21.2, 21.2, 22.7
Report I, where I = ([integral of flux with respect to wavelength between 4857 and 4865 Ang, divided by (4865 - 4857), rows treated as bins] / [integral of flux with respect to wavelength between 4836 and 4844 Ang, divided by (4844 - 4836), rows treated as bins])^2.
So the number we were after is 0.64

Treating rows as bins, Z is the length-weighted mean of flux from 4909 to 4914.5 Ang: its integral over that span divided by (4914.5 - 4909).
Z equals 21.5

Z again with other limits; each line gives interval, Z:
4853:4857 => 19.2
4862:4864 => 17.5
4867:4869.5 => 18.9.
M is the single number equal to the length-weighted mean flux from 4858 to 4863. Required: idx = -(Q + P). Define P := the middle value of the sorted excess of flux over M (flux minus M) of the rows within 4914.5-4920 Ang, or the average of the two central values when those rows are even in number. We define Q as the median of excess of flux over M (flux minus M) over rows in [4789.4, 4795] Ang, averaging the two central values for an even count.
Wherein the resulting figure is -9.3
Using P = 3.4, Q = 5.8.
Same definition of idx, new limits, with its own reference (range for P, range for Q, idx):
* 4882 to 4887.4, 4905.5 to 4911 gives -7.9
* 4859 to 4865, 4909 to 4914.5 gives -3.9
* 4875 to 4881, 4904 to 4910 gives -8.6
